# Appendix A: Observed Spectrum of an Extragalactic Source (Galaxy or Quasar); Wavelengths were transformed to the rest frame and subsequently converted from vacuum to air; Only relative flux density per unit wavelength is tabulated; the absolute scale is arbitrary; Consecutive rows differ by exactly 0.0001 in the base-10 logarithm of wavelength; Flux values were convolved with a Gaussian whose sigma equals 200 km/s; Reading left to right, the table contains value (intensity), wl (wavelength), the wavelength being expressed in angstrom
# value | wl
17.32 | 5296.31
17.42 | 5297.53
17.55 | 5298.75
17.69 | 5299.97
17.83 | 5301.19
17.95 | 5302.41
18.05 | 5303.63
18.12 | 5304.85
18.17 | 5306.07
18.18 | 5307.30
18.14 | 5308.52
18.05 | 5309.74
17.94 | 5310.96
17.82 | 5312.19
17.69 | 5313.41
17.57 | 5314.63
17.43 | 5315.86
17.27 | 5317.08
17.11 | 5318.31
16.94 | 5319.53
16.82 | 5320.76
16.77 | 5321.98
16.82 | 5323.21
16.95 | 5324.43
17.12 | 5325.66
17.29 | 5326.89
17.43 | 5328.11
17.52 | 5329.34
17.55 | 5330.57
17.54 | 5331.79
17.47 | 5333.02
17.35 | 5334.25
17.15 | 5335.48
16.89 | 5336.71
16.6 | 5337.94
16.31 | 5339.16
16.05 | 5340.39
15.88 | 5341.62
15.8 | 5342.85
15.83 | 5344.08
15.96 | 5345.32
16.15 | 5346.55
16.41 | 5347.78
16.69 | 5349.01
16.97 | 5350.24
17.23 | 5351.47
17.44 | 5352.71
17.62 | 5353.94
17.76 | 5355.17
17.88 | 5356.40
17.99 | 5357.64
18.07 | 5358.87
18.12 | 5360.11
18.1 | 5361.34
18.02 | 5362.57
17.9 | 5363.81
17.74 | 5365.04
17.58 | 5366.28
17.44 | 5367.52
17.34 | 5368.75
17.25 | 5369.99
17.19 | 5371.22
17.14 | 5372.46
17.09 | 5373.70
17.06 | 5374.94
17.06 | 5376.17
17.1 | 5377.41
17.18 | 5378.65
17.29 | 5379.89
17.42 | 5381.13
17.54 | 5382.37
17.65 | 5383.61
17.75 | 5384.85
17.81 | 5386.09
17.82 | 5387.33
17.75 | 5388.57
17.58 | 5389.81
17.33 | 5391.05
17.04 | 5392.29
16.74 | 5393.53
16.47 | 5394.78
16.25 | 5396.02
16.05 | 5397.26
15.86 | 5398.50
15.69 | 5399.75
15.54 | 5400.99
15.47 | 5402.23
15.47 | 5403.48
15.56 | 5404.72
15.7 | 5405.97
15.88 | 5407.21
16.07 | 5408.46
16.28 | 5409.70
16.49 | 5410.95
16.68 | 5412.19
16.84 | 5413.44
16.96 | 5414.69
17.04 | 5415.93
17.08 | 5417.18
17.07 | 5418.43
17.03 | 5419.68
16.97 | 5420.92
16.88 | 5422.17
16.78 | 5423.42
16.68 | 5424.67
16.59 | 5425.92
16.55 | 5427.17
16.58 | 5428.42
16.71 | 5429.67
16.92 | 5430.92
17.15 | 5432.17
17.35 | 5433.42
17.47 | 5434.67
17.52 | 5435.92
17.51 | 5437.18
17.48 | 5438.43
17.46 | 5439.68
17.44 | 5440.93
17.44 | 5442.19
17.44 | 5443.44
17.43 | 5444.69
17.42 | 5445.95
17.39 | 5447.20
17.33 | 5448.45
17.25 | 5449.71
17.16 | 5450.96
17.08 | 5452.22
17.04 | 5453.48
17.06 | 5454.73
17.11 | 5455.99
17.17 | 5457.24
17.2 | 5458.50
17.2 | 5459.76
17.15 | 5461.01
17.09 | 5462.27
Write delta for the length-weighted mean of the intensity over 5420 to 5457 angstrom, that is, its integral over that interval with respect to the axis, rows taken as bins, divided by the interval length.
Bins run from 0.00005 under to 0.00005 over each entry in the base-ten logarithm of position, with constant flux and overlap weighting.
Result 17.15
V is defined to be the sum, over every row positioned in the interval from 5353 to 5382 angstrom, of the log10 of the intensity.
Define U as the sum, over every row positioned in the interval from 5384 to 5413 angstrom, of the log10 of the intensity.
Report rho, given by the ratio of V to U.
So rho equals 1.02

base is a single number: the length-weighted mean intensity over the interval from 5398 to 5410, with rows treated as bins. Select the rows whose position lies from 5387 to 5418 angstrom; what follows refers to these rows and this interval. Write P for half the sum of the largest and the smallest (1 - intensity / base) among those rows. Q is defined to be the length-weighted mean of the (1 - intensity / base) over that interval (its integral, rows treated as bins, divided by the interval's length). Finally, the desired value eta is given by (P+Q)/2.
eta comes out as -0.052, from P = -0.058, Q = -0.046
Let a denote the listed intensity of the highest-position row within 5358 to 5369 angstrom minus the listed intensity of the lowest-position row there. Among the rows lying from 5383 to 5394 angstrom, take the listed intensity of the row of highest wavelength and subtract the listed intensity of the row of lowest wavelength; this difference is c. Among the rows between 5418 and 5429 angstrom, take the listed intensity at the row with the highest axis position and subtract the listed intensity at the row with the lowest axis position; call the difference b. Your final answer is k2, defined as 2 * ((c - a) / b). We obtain 0.7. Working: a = -0.7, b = -0.49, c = -0.9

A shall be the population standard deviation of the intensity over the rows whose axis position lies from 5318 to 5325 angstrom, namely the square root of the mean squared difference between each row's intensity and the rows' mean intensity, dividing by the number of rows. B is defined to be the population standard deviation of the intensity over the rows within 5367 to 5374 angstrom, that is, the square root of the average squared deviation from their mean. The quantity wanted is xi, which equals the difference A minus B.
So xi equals -0.005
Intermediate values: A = 0.11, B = 0.12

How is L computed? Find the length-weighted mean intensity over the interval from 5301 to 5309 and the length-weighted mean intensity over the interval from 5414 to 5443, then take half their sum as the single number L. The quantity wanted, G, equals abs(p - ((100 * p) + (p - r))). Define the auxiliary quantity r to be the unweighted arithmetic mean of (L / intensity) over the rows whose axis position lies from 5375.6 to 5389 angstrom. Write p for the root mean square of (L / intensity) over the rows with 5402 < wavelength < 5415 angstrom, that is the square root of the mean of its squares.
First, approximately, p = 1.09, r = 1.01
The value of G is 108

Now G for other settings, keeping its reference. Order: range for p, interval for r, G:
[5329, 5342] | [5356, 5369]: 103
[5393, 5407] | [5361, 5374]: 110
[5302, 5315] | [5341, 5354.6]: 97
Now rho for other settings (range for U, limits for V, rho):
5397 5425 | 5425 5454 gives 1.02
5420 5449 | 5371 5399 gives 1.00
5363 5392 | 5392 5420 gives 0.98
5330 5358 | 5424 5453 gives 1.01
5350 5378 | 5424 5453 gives 0.99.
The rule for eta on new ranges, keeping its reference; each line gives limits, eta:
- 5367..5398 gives -0.085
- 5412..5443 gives -0.083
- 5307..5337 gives -0.108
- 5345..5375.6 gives -0.094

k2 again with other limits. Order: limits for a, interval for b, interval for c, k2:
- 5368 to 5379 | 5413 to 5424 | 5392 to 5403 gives 47.0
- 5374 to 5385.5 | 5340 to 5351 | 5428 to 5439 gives 0.5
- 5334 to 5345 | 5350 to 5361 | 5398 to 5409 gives 3.0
